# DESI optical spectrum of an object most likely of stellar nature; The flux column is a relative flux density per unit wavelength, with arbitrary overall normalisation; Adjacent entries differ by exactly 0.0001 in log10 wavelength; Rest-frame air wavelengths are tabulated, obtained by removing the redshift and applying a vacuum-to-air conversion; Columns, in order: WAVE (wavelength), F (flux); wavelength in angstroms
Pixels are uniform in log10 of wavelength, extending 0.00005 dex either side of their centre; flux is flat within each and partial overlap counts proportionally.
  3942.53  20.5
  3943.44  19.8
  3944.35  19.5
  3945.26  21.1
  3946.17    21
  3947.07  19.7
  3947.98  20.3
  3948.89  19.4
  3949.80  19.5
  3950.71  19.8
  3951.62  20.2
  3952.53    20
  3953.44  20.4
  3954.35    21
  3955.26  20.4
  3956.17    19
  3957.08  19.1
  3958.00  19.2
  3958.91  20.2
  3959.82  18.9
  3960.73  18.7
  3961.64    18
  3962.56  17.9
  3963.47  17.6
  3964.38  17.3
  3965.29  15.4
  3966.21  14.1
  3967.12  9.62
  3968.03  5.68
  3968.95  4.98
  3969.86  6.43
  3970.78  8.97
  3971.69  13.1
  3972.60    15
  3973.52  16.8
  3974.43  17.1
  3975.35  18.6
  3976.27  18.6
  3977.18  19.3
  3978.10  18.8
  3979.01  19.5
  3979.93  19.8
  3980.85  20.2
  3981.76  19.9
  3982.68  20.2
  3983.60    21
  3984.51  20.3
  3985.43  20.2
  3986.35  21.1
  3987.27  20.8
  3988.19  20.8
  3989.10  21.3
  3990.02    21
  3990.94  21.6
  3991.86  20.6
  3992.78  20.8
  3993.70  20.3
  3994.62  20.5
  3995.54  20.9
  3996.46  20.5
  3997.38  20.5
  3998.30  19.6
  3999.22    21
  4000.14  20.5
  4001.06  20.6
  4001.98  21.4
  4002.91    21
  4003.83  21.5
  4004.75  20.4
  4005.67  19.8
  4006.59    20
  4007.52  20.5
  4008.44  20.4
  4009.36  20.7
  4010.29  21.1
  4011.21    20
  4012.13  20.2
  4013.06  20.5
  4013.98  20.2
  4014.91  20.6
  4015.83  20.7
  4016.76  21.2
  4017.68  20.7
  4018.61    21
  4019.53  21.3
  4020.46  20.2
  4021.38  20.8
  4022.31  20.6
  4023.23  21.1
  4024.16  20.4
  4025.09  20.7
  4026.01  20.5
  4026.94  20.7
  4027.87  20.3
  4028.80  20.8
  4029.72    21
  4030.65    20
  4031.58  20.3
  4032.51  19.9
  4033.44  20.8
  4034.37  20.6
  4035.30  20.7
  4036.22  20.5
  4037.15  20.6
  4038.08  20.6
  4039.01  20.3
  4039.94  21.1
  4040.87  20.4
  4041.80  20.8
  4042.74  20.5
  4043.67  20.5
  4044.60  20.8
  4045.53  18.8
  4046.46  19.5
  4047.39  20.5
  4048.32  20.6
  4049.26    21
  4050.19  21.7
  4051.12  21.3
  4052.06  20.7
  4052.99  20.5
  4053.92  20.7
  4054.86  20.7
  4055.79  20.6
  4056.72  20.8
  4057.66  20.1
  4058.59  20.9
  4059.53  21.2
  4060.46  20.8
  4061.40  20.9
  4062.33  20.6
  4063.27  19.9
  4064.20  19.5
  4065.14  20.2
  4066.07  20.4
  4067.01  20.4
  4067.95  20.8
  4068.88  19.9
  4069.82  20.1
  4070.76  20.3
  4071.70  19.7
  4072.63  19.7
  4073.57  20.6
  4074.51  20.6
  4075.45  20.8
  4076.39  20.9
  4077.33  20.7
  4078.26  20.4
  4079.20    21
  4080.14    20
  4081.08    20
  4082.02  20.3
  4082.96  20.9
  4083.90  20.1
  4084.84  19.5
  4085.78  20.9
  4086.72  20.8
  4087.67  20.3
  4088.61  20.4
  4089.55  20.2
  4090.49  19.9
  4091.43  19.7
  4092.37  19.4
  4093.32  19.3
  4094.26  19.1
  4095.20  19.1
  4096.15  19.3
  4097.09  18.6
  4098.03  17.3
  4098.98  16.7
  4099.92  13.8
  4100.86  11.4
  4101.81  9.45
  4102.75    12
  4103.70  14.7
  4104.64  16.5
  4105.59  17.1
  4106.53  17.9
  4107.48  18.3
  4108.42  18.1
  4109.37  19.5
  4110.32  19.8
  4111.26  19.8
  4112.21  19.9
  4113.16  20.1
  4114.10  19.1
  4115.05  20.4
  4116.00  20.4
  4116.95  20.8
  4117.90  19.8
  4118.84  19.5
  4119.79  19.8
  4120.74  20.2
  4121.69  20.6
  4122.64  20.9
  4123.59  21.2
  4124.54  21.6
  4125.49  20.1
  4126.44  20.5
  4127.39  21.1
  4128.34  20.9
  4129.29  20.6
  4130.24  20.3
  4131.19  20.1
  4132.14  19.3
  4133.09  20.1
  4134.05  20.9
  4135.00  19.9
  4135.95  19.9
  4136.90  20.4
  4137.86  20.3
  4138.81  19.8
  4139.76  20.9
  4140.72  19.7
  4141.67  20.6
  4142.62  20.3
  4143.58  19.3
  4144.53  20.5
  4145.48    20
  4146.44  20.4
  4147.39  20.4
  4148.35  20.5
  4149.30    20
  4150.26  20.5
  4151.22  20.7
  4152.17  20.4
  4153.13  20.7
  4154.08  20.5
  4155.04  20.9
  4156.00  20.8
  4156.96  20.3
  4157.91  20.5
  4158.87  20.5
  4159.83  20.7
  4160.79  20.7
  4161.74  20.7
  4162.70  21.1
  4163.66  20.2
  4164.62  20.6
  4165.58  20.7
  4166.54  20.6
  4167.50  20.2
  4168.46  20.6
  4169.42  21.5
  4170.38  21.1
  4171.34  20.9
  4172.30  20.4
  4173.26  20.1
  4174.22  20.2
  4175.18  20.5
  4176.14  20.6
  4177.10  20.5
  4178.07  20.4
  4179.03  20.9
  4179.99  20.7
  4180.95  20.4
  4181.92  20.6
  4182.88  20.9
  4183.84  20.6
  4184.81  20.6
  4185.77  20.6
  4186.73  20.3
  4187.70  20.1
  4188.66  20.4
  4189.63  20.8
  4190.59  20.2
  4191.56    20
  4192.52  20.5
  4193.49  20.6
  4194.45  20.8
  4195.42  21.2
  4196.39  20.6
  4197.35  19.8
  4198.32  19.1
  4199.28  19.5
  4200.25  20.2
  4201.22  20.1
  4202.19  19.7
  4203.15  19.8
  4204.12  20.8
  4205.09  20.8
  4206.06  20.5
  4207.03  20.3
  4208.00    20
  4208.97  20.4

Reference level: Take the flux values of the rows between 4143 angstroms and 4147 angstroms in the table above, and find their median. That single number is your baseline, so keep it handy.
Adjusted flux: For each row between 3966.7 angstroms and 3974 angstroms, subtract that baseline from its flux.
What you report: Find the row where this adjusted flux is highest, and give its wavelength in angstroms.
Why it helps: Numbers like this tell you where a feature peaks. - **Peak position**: 3973.52 angstroms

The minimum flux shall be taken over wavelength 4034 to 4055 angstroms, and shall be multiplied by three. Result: 56.4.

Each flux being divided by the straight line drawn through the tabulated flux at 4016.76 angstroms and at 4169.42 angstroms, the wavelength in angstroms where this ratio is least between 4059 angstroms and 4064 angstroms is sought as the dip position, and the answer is 4063.27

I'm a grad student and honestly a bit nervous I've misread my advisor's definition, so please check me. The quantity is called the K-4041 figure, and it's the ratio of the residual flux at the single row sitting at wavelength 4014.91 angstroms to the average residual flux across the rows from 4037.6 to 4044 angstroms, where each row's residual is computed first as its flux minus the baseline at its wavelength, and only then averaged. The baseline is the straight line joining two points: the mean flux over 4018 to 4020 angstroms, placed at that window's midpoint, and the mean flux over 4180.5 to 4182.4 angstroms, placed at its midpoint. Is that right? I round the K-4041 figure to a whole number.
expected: 1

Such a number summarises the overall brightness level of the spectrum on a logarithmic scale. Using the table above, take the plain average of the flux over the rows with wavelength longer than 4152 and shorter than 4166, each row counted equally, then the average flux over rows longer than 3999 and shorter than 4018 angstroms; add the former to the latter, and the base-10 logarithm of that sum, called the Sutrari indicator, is 1.615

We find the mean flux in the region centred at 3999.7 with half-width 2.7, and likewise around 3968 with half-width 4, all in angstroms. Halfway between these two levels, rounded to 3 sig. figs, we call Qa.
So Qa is 15.6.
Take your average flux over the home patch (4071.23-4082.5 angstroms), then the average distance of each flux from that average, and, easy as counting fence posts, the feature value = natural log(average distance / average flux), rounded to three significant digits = -3.99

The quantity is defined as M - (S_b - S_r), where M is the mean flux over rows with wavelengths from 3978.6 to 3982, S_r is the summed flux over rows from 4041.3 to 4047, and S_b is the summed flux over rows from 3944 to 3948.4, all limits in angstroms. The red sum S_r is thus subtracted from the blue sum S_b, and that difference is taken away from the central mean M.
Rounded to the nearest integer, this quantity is 39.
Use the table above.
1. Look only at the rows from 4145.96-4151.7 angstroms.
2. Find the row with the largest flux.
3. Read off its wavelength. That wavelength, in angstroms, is 4151.22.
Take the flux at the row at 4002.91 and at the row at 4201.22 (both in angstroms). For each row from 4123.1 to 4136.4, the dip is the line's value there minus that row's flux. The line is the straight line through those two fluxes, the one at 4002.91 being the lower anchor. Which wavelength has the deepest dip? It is 4132.14 angstroms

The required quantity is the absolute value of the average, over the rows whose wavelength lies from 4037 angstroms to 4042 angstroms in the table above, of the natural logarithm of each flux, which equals 3.027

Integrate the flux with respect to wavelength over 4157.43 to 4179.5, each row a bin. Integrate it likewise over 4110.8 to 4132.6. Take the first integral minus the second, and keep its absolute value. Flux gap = 12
